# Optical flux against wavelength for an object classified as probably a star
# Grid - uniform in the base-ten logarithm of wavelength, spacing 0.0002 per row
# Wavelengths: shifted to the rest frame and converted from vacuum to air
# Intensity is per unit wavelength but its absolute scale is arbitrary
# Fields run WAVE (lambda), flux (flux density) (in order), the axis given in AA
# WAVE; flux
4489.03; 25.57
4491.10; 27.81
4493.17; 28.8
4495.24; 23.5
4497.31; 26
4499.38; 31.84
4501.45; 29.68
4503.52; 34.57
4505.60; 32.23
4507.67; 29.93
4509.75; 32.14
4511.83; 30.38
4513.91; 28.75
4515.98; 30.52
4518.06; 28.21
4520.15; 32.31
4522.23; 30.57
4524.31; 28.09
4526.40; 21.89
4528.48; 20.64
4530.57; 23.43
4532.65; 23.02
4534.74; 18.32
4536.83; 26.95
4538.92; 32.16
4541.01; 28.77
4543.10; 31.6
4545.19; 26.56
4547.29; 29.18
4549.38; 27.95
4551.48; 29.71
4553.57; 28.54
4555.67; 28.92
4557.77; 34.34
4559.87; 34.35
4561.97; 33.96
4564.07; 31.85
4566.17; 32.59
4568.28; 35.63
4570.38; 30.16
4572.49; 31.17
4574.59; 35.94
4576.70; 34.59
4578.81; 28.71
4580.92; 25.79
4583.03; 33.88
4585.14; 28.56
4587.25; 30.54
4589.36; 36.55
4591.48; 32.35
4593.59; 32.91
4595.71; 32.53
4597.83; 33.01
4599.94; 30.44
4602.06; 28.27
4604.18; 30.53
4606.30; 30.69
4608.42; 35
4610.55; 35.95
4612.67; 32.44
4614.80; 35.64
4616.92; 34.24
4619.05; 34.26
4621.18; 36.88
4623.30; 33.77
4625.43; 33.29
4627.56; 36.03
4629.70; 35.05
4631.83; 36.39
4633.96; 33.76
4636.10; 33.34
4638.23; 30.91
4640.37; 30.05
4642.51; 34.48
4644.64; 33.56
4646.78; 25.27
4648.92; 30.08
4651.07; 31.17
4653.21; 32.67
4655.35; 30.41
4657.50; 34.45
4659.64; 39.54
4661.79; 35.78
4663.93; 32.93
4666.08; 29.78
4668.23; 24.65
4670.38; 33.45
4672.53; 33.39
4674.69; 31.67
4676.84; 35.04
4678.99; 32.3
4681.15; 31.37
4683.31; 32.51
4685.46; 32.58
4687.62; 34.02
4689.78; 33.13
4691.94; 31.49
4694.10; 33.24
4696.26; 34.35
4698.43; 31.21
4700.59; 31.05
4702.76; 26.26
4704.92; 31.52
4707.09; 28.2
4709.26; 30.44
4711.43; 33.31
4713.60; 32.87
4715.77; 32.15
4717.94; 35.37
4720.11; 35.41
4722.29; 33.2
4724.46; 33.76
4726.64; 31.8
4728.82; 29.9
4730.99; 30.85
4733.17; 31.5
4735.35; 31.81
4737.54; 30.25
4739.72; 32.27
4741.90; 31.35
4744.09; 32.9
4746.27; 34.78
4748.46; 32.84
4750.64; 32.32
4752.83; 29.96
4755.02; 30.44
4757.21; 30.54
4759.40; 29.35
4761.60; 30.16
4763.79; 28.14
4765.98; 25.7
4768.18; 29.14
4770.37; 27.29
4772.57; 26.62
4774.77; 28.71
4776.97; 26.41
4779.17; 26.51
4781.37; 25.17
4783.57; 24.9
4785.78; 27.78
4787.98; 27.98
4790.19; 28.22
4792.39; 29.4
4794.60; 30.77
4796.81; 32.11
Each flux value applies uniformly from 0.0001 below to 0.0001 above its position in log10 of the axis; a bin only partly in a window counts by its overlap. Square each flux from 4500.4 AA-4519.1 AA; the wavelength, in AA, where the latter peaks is 4503.52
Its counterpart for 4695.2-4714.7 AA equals 4696.26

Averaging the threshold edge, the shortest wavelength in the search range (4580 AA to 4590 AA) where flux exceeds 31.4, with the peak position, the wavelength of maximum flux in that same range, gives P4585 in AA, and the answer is 4586.2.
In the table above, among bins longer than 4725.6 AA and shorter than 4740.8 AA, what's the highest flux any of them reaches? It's 32.27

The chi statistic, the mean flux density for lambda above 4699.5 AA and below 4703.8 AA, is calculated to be 29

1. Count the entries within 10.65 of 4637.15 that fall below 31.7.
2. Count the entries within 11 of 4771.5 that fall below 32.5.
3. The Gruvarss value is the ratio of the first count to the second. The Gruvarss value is 0.30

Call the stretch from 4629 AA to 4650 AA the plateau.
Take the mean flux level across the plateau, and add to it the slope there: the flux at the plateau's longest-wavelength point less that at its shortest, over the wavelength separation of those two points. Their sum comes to 32.0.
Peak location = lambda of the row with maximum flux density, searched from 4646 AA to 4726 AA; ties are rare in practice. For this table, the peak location 4659.64 AA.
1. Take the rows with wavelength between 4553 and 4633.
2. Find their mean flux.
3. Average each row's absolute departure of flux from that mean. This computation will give 2.27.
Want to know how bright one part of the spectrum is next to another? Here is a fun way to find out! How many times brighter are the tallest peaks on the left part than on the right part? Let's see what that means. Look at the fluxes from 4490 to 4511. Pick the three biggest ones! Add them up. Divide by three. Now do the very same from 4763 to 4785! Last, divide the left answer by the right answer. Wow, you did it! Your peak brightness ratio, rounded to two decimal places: 1.15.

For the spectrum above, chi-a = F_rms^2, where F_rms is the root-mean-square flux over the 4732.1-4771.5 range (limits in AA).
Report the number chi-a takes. 941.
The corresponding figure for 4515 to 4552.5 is 757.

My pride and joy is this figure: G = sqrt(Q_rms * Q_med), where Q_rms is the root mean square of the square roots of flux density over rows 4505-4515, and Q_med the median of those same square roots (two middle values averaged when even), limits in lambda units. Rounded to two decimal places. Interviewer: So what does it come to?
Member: 5.53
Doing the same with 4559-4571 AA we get 5.76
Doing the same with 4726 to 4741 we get 5.60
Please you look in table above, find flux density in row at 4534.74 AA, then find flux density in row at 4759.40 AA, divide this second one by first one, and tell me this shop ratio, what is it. 1.60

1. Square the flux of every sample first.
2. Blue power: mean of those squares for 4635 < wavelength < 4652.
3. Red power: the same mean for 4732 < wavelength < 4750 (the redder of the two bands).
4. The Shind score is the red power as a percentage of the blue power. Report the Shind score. 107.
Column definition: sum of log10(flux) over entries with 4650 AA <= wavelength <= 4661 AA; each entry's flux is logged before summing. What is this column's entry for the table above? 7.63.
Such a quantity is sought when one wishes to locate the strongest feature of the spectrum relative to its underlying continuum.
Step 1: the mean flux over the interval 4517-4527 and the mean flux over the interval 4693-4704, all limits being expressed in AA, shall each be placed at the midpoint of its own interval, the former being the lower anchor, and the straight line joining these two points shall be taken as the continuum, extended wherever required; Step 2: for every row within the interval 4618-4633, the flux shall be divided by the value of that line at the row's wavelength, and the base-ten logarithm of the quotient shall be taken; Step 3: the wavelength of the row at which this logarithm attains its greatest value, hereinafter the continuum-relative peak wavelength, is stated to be 4621.18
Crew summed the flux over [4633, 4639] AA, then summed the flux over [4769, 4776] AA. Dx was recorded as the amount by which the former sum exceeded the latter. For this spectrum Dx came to 15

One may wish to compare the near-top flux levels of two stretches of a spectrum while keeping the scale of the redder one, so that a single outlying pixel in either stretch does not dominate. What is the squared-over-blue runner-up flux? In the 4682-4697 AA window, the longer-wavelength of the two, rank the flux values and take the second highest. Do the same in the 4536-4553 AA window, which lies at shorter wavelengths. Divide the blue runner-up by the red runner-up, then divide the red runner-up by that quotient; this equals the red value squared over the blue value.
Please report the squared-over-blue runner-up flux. 37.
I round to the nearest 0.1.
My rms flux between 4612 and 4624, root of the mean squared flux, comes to 34.6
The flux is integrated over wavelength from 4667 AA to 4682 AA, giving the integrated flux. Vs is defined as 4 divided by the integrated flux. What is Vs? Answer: 0.0084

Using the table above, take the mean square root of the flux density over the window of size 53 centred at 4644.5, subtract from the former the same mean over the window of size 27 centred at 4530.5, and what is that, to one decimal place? 0.6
